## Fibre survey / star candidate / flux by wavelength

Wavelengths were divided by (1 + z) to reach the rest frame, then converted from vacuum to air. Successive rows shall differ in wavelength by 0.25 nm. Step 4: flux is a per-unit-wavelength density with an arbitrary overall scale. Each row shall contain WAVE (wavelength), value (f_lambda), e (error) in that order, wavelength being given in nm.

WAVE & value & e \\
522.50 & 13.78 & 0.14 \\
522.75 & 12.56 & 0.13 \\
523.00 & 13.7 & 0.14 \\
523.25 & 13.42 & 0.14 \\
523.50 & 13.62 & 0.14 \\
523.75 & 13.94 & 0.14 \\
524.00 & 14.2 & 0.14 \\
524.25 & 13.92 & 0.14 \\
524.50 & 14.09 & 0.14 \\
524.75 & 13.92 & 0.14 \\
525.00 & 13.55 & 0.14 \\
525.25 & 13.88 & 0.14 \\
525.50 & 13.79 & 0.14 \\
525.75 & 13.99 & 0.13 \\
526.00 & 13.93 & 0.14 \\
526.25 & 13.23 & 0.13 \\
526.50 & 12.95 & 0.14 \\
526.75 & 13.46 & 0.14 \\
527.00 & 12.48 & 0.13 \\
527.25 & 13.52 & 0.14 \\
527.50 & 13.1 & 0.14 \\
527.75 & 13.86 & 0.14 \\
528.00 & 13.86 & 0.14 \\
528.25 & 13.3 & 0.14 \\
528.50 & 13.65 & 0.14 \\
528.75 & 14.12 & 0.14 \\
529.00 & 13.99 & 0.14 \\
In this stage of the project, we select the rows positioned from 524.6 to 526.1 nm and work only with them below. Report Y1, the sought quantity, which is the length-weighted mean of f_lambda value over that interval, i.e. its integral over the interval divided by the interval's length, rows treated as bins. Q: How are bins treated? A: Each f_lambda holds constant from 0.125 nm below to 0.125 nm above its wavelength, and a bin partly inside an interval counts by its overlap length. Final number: 13.8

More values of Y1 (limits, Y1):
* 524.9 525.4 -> 13.7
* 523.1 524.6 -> 13.9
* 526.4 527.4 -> 13.1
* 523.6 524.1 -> 14.0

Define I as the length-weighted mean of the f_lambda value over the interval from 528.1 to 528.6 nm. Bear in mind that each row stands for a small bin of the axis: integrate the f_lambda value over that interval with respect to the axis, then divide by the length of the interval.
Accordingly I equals 13.5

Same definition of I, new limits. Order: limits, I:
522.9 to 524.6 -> 13.8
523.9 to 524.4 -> 14.1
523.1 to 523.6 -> 13.5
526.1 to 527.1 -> 13.1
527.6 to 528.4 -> 13.7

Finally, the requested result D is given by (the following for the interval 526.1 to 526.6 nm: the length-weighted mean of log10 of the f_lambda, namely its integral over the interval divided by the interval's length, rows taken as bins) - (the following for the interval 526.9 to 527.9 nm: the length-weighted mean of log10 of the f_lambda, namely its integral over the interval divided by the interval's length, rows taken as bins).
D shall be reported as -0.004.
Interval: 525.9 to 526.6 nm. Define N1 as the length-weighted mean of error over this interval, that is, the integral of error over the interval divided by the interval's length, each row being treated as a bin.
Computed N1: 0.136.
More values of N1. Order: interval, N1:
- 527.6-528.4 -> 0.140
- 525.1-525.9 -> 0.137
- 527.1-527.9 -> 0.140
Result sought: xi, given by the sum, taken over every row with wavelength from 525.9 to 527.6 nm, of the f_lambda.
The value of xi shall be 92.7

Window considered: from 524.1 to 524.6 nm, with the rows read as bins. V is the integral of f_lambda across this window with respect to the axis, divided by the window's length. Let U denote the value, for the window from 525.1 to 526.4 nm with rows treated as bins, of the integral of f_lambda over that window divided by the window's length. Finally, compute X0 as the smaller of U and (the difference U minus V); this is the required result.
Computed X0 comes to -0.3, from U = 13.7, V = 14.0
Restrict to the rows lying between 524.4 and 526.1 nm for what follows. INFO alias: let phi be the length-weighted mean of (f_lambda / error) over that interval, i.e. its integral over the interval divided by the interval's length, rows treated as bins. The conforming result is 100.2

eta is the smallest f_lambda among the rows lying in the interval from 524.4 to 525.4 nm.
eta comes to 13.55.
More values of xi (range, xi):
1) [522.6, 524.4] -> 95.4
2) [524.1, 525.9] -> 97.1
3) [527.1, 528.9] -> 95.4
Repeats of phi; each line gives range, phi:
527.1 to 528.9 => 97.4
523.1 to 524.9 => 99.0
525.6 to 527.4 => 98.5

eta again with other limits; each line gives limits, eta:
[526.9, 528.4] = 12.48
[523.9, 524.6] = 13.92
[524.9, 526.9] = 12.95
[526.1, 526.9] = 12.95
